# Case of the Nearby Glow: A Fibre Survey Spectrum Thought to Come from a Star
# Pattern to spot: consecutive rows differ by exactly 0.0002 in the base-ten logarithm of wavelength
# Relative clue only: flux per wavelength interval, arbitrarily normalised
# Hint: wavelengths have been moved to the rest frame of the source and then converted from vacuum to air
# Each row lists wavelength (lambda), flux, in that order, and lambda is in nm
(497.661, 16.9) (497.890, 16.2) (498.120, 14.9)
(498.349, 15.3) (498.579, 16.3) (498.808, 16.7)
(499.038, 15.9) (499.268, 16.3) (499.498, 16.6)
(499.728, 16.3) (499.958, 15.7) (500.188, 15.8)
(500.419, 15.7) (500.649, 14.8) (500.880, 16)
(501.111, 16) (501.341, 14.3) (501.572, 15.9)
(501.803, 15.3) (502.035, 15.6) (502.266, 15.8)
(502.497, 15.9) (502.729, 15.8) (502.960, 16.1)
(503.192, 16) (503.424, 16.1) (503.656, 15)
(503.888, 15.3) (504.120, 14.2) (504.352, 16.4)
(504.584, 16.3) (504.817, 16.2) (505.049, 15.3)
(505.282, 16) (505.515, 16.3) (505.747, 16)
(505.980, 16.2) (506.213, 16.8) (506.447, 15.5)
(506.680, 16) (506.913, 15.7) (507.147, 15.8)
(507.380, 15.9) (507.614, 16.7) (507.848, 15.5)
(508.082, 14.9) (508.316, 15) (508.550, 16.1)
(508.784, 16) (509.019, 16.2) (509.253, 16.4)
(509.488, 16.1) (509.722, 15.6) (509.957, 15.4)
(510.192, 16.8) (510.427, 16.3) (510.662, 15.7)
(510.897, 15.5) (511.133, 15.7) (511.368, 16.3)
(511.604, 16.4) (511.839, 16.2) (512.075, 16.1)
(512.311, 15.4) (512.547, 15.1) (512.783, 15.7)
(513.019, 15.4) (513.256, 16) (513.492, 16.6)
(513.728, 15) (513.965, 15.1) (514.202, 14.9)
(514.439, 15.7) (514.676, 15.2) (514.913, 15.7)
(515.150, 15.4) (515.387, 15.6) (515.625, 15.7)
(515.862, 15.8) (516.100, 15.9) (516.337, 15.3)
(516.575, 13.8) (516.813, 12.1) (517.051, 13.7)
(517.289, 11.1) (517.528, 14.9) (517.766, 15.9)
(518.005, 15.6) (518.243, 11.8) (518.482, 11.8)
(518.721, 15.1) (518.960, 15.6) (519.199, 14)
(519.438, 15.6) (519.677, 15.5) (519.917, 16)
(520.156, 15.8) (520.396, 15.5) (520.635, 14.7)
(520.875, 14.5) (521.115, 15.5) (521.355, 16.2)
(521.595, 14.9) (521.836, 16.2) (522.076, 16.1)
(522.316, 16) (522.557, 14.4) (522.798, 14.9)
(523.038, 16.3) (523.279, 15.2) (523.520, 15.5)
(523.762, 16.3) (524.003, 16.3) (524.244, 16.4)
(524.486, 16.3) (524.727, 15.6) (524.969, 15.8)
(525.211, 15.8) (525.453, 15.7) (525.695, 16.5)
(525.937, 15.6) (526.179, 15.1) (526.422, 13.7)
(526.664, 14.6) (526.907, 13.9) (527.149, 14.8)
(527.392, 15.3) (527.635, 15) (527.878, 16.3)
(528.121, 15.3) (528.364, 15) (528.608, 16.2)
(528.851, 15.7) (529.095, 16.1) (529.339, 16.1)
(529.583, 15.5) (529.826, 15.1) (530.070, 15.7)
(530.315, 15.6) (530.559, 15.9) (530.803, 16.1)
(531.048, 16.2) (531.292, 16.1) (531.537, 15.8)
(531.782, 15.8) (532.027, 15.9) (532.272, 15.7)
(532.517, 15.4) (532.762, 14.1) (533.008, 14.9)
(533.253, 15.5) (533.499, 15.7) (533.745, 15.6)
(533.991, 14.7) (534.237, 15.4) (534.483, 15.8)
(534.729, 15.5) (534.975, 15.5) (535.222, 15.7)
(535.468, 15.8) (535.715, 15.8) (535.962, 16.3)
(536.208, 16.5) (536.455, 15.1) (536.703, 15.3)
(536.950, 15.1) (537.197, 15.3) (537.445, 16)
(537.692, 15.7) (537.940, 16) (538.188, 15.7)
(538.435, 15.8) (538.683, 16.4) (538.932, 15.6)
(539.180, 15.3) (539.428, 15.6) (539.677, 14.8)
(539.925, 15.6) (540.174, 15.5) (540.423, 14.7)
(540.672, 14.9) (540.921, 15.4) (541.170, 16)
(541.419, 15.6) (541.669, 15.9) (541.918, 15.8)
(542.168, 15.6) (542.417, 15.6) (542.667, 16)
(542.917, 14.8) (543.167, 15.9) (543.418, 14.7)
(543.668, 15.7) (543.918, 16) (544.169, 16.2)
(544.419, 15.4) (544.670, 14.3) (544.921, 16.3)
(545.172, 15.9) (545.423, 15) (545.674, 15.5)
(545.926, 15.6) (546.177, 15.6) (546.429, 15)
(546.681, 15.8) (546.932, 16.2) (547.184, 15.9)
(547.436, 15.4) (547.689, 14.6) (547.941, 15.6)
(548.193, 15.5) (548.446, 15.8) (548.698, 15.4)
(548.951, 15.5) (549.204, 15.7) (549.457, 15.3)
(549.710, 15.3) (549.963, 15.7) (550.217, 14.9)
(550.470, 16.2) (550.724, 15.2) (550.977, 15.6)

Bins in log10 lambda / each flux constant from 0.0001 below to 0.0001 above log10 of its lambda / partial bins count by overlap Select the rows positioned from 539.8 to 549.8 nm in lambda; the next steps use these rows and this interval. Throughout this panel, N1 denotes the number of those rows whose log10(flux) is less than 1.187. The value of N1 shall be 10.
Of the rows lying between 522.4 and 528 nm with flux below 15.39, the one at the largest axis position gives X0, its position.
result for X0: 527.635 nm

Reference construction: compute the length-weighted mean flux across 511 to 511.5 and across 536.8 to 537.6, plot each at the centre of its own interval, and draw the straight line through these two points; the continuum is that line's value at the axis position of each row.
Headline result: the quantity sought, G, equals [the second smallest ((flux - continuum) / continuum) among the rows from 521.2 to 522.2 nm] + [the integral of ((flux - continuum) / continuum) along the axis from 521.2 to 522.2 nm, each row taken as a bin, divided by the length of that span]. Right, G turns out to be 0.02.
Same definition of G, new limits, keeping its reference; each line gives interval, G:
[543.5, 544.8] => 0.01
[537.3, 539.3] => 0.03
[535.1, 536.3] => 0.05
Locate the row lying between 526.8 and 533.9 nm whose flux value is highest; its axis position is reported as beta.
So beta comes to 527.878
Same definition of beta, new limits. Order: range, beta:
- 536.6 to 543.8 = 538.683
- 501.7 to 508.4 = 506.213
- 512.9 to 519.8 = 513.492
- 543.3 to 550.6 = 544.921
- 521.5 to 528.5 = 525.695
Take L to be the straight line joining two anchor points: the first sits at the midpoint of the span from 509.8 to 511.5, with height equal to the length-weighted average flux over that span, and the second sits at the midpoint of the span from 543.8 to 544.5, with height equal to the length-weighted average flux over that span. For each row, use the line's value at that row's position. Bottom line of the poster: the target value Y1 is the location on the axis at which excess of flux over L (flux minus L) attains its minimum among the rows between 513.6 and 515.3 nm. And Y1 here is 514.202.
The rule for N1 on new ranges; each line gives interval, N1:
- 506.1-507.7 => 0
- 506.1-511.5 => 2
